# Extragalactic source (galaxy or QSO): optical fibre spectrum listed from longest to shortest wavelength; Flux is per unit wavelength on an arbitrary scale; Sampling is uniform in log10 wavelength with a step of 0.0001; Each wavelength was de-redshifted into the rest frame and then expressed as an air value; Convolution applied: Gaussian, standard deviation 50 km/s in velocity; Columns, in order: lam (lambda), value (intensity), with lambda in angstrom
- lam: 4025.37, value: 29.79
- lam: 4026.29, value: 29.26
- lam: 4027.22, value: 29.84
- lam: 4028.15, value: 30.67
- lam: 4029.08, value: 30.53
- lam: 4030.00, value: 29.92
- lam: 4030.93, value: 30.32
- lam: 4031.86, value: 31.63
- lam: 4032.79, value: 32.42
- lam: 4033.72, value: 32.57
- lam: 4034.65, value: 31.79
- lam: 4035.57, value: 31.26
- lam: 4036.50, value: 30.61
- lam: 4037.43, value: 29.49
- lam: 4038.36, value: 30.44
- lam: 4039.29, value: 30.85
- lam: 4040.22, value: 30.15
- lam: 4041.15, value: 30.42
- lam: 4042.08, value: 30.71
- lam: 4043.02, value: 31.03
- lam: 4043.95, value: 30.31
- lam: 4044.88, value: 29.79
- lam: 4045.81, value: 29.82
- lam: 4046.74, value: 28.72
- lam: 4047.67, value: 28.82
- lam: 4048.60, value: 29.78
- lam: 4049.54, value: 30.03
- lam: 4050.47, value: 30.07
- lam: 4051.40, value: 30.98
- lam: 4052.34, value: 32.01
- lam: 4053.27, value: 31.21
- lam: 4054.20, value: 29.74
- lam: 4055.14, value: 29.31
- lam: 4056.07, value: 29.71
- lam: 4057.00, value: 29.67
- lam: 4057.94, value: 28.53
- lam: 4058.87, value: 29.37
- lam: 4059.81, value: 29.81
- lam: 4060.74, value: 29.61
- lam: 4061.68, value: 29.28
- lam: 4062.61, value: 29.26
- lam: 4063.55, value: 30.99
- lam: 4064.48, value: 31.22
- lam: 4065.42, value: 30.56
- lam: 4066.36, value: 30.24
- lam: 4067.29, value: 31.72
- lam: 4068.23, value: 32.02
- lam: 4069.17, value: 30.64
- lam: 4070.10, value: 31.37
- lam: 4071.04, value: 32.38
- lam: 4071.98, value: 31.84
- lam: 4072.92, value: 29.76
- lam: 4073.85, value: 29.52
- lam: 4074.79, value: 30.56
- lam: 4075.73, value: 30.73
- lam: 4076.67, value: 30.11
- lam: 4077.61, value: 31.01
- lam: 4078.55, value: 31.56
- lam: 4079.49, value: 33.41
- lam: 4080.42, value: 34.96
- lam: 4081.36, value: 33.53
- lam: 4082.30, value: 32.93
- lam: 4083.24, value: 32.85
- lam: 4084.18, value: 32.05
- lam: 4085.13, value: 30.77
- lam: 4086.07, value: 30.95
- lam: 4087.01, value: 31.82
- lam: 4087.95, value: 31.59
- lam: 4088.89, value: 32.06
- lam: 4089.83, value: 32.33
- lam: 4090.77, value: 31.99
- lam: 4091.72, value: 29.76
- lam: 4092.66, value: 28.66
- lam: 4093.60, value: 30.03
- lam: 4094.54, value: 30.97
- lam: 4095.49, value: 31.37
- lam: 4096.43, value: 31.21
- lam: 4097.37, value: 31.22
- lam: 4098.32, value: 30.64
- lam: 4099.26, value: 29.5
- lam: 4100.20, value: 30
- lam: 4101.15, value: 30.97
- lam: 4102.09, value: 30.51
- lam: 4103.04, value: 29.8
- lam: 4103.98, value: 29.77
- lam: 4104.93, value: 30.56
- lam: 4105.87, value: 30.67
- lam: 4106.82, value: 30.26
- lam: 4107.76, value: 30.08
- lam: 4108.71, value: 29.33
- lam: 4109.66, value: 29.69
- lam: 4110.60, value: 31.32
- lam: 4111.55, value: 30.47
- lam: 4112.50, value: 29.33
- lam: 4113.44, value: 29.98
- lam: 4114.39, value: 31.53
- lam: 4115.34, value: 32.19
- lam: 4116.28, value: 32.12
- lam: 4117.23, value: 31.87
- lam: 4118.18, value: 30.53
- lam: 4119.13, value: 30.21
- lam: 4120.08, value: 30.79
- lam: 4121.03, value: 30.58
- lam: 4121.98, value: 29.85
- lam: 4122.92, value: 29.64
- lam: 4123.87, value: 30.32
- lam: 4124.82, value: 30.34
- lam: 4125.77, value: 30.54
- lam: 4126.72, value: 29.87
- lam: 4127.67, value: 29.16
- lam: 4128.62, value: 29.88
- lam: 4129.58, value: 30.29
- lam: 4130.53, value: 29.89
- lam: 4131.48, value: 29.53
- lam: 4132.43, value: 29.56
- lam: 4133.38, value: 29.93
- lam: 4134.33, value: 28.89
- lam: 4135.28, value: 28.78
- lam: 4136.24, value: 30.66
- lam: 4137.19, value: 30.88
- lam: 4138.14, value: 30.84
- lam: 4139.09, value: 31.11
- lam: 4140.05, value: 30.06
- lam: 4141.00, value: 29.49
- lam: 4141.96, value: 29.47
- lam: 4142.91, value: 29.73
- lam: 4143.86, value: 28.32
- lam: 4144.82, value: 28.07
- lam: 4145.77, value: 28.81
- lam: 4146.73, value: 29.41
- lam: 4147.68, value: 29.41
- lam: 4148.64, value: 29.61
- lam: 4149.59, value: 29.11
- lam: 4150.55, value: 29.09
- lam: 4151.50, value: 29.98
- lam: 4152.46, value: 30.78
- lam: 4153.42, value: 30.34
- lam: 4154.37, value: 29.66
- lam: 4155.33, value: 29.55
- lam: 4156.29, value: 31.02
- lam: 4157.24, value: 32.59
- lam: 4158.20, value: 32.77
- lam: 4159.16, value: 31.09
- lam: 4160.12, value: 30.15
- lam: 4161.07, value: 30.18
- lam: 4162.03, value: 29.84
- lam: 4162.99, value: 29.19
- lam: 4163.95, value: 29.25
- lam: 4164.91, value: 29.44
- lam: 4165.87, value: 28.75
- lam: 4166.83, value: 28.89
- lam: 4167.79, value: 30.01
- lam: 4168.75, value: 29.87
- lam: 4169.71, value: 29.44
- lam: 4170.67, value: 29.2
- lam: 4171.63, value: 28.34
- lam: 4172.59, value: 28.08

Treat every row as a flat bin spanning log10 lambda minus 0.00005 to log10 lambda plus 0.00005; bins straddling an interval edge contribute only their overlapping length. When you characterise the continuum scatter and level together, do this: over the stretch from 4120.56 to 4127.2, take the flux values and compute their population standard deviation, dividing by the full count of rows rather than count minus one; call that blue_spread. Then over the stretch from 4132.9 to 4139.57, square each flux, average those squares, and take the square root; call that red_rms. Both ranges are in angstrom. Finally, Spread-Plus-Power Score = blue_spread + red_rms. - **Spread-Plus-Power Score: 30.51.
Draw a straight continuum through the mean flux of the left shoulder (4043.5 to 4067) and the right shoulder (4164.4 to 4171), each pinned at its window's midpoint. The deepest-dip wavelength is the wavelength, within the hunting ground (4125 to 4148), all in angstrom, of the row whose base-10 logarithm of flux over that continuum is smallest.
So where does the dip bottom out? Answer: 4144.82 angstrom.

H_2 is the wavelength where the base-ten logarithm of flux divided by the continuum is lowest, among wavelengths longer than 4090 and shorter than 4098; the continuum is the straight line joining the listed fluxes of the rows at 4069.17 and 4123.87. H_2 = 4092.66 angstrom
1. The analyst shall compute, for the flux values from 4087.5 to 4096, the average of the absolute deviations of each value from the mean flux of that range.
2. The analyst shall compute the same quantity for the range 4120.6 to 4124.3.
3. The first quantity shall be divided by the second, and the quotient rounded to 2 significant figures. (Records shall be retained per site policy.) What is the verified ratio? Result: 2.8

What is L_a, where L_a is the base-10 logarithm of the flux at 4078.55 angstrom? 1.50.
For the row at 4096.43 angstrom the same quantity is 1.49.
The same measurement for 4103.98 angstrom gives 1.47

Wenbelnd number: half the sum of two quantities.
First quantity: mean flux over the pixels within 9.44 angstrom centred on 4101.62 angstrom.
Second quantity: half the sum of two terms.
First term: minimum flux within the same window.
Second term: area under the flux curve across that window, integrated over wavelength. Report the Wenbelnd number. 94.2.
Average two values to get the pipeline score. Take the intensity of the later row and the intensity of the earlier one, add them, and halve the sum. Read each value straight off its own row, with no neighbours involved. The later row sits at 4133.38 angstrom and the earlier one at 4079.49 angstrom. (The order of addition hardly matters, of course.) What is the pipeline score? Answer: 31.7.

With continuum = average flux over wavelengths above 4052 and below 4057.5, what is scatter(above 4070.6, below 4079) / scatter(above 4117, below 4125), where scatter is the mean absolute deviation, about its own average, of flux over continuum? 1.8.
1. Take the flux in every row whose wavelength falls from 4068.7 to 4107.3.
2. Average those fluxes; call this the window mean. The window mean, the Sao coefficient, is 31.1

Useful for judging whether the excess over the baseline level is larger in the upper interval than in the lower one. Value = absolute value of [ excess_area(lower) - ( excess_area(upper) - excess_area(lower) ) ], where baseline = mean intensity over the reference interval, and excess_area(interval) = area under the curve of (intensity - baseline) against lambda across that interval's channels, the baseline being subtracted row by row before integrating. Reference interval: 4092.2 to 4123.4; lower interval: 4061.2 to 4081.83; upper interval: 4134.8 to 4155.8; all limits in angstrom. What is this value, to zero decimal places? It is 47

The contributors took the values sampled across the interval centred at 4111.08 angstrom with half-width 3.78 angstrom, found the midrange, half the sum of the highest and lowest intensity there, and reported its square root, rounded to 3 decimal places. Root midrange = 5.516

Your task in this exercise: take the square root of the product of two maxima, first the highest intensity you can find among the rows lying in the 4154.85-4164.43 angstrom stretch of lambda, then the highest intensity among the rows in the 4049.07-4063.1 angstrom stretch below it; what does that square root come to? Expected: 32.4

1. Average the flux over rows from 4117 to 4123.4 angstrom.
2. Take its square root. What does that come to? 5.52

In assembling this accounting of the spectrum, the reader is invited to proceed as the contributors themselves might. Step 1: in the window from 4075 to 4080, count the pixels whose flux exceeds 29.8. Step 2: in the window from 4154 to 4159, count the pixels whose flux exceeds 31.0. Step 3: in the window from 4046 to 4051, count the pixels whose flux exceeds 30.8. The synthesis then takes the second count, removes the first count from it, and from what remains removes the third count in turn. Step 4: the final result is -2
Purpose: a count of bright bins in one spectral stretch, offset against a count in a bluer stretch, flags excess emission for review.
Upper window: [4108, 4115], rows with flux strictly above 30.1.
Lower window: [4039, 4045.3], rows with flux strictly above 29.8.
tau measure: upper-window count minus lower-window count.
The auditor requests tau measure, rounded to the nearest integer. -3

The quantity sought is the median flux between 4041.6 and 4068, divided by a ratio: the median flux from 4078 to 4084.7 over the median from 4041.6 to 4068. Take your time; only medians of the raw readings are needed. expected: 27.0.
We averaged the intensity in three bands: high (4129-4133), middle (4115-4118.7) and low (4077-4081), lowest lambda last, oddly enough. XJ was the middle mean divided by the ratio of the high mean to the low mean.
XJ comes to 34.8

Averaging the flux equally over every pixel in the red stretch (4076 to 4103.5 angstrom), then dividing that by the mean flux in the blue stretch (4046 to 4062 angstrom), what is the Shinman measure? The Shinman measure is 1.05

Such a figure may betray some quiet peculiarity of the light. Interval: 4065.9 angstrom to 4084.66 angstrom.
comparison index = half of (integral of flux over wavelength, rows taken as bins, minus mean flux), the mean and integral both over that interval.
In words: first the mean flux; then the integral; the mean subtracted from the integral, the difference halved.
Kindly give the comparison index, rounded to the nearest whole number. 281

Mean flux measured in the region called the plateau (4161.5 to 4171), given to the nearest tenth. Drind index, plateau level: 29.4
